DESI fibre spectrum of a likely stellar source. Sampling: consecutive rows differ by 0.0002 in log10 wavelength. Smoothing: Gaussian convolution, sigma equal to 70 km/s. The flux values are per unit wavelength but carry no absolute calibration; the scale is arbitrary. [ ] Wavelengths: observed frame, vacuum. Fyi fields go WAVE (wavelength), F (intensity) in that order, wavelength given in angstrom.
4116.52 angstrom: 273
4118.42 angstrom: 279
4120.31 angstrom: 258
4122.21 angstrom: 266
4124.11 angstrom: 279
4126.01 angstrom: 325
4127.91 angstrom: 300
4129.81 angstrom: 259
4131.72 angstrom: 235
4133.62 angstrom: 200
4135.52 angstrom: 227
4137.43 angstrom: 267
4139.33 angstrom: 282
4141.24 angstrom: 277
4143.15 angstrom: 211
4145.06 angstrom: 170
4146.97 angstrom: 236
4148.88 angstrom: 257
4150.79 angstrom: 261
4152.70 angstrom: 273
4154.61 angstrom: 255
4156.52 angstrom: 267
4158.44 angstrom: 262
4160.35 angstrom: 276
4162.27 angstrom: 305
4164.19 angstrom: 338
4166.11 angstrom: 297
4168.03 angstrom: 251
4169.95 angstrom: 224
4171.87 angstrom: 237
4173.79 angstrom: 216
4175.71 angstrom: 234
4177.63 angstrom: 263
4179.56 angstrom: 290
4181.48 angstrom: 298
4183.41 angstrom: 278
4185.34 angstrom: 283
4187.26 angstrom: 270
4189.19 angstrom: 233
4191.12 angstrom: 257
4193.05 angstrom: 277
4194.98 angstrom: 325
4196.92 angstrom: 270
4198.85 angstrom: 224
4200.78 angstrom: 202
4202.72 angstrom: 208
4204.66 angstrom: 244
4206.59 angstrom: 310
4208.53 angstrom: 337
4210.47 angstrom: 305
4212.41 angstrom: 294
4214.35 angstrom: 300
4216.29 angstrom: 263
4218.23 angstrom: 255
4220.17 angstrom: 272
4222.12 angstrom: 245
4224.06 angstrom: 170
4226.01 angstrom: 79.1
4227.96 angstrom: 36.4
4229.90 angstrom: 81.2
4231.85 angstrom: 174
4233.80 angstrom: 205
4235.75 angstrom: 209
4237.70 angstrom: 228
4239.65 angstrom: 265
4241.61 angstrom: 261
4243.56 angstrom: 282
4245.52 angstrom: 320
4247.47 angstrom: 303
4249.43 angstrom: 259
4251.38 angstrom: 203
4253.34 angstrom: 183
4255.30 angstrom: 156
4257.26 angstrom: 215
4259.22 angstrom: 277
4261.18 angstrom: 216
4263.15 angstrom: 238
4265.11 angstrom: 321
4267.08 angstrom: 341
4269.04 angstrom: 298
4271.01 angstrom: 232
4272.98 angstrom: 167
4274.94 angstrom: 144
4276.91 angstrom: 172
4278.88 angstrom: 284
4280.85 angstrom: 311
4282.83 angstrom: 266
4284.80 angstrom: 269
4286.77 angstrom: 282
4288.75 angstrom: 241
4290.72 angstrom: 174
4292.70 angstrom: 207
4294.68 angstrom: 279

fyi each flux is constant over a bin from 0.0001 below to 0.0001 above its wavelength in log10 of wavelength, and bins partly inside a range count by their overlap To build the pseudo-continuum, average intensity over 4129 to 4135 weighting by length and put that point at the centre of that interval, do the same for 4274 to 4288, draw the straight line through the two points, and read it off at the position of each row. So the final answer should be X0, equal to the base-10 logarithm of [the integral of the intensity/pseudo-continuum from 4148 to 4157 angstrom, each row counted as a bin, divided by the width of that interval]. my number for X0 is 0.053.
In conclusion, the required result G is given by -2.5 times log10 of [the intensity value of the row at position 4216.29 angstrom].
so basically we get -6.05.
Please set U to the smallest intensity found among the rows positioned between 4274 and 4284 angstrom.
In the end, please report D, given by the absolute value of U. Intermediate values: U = 144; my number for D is 144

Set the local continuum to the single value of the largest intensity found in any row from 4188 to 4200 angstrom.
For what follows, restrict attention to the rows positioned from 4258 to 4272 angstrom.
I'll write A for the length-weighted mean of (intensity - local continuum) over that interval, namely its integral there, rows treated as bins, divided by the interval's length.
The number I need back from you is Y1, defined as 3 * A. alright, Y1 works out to -154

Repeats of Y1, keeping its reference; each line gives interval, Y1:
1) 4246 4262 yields -287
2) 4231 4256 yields -268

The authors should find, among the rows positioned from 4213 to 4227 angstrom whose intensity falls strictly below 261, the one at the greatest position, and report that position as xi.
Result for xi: 4226.01 angstrom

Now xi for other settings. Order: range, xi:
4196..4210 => 4204.66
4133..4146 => 4145.06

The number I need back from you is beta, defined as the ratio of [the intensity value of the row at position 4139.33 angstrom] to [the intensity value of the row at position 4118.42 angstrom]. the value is 1.01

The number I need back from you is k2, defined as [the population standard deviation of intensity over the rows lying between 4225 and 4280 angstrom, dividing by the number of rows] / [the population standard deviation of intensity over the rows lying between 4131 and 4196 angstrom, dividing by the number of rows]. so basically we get 2.2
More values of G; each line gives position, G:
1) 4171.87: -5.94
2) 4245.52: -6.26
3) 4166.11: -6.18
